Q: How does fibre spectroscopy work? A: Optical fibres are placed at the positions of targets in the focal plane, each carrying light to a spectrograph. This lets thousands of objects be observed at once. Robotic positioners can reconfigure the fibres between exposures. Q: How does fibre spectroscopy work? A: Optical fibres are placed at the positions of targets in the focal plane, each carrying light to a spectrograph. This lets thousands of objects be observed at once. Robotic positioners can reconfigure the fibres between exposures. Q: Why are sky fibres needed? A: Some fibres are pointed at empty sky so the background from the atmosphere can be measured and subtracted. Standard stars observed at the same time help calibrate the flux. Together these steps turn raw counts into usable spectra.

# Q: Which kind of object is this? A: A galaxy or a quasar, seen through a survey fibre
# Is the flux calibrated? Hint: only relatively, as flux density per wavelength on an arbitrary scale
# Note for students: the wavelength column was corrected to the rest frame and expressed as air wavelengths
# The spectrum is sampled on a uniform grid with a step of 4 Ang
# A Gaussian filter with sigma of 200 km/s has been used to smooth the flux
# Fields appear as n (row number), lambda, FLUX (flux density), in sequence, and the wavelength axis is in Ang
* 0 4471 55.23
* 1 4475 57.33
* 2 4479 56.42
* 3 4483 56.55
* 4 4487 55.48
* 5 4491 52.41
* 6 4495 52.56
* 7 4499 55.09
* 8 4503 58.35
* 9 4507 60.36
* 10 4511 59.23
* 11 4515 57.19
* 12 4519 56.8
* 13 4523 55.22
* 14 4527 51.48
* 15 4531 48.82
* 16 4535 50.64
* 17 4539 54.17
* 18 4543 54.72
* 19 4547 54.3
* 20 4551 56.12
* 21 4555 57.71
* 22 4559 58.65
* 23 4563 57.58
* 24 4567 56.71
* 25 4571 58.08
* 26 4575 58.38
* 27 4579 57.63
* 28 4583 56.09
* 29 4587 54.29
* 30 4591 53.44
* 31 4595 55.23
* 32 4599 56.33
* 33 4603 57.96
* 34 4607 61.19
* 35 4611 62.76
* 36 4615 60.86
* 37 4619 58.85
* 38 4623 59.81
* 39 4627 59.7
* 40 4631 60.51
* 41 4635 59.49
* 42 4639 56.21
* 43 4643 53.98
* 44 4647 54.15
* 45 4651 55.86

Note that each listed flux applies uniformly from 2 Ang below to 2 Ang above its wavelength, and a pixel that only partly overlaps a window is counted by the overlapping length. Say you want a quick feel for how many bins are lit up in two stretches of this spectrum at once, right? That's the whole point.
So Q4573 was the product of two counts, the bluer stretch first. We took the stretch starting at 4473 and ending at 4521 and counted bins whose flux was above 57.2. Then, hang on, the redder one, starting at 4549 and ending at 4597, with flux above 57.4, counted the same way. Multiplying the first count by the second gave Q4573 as 24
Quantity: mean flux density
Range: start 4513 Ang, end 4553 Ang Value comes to 53.9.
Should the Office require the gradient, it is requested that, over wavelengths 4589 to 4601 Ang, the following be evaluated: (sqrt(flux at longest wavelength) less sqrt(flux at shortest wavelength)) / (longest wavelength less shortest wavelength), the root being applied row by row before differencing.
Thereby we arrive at 0.024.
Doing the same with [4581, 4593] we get -0.022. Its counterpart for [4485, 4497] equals -0.025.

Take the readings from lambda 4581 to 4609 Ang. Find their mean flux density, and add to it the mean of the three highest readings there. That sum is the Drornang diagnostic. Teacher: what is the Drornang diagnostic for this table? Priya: 115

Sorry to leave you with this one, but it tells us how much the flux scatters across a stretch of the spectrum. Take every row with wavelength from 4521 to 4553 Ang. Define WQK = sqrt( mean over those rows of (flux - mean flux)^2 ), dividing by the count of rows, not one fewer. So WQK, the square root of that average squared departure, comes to 2.4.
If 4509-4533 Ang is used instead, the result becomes 3.6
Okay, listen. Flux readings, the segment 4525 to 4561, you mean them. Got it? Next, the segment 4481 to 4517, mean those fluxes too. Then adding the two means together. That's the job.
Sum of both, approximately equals 110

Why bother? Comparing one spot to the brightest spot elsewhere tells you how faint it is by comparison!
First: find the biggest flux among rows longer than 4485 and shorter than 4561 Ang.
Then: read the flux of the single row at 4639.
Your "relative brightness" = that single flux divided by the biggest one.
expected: 0.93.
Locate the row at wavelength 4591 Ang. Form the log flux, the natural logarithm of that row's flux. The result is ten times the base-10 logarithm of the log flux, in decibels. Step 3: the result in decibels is 6.00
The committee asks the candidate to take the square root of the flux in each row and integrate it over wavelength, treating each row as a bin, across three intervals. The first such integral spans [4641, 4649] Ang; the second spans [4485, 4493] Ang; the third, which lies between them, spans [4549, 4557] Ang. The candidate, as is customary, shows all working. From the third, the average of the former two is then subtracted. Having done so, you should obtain 2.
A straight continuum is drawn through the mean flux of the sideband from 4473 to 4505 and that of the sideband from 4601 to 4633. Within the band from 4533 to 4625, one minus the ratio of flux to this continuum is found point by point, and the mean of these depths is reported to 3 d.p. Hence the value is 0.031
